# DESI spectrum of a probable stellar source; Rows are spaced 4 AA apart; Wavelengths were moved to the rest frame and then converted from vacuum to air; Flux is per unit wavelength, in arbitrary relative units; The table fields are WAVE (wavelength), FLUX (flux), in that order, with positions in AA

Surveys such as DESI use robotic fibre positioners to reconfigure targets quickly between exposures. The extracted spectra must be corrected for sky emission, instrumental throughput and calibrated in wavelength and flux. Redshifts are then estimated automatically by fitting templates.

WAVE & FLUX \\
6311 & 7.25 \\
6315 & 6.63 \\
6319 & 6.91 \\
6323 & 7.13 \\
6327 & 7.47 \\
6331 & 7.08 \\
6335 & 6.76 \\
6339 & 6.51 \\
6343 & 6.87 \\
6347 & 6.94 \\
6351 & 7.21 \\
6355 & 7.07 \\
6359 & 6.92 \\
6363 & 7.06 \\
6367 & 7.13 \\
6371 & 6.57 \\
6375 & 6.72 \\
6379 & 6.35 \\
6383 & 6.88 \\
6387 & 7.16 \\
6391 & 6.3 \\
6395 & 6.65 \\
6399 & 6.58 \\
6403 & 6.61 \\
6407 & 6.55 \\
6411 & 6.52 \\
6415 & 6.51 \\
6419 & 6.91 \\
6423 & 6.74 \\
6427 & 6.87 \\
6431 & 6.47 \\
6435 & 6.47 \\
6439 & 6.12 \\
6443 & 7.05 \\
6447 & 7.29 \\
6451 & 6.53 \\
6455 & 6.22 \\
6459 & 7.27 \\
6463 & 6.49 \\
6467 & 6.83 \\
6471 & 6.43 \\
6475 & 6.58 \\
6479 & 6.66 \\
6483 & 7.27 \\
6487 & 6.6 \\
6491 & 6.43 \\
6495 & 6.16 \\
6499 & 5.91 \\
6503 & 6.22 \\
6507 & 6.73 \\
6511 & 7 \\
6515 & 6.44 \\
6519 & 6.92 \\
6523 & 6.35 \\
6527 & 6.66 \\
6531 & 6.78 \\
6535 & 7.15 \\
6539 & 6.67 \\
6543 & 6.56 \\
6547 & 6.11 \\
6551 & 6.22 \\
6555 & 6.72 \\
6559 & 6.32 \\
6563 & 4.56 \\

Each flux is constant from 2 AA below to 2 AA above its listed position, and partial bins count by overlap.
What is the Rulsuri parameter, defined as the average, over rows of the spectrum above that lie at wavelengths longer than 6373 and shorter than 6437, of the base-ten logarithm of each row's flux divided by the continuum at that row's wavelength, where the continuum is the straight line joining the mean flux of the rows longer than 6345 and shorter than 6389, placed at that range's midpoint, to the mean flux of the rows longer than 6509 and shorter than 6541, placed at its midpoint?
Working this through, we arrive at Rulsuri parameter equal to -0.015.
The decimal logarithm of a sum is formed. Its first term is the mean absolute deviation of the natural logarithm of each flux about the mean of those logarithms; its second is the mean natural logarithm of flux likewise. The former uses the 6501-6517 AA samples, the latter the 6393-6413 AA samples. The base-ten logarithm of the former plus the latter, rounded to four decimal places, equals 0.2844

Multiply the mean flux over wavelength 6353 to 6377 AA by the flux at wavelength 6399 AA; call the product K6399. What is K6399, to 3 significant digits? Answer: 45.5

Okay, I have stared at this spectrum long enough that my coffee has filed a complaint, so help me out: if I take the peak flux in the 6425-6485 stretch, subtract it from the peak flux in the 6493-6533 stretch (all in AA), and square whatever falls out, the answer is 0.084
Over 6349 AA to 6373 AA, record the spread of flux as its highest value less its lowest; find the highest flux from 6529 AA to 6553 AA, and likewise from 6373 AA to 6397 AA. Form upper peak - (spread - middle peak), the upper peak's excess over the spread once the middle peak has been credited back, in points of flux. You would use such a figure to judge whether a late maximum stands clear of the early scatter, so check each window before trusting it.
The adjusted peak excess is 13.7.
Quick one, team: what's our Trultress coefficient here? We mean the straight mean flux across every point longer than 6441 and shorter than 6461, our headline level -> 6.87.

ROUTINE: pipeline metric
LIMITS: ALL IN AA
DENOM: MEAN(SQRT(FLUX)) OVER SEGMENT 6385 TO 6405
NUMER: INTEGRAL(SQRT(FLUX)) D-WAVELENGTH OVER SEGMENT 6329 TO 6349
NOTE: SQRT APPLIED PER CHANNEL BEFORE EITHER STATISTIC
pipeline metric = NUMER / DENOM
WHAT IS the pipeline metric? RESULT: 20.26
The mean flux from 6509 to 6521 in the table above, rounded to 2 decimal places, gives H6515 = 6.79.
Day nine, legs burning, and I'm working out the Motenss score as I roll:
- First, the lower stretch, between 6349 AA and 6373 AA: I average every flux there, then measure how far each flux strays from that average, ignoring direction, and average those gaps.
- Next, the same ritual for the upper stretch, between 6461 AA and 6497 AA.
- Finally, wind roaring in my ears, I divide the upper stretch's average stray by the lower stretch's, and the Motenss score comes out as 1.27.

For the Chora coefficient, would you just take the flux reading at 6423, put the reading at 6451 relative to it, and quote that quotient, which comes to 0.97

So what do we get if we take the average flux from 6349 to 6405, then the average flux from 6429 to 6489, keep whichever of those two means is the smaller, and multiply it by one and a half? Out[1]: 10.0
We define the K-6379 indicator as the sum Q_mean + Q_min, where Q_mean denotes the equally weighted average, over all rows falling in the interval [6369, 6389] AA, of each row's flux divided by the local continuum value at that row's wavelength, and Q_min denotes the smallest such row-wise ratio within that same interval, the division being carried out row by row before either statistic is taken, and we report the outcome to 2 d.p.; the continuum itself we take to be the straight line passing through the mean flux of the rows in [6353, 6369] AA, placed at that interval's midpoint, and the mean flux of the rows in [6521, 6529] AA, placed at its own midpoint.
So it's 1.87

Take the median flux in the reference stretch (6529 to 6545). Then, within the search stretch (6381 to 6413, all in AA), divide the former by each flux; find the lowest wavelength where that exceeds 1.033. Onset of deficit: 6391 AA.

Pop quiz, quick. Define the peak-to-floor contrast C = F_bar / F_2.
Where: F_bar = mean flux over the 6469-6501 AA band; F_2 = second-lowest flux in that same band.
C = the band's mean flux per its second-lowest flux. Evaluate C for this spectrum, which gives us 1.06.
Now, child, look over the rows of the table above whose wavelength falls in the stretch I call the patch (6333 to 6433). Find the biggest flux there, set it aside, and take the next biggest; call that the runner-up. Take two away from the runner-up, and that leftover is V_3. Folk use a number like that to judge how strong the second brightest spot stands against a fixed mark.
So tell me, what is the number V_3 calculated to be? 5.2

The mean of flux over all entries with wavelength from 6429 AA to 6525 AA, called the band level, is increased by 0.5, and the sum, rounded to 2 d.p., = 7.10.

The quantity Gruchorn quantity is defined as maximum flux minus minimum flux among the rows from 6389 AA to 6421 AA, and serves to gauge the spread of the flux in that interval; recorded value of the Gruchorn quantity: 0.61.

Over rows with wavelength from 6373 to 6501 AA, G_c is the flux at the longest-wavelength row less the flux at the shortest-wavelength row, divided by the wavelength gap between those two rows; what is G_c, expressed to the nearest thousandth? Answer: -0.007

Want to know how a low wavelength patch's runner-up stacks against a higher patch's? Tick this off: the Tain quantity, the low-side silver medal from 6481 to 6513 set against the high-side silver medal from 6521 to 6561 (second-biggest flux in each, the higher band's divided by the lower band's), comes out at 0.97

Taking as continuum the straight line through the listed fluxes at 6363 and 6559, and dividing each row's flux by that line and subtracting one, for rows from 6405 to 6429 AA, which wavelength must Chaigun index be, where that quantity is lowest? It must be 6411 AA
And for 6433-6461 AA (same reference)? 6439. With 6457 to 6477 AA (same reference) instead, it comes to 6471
